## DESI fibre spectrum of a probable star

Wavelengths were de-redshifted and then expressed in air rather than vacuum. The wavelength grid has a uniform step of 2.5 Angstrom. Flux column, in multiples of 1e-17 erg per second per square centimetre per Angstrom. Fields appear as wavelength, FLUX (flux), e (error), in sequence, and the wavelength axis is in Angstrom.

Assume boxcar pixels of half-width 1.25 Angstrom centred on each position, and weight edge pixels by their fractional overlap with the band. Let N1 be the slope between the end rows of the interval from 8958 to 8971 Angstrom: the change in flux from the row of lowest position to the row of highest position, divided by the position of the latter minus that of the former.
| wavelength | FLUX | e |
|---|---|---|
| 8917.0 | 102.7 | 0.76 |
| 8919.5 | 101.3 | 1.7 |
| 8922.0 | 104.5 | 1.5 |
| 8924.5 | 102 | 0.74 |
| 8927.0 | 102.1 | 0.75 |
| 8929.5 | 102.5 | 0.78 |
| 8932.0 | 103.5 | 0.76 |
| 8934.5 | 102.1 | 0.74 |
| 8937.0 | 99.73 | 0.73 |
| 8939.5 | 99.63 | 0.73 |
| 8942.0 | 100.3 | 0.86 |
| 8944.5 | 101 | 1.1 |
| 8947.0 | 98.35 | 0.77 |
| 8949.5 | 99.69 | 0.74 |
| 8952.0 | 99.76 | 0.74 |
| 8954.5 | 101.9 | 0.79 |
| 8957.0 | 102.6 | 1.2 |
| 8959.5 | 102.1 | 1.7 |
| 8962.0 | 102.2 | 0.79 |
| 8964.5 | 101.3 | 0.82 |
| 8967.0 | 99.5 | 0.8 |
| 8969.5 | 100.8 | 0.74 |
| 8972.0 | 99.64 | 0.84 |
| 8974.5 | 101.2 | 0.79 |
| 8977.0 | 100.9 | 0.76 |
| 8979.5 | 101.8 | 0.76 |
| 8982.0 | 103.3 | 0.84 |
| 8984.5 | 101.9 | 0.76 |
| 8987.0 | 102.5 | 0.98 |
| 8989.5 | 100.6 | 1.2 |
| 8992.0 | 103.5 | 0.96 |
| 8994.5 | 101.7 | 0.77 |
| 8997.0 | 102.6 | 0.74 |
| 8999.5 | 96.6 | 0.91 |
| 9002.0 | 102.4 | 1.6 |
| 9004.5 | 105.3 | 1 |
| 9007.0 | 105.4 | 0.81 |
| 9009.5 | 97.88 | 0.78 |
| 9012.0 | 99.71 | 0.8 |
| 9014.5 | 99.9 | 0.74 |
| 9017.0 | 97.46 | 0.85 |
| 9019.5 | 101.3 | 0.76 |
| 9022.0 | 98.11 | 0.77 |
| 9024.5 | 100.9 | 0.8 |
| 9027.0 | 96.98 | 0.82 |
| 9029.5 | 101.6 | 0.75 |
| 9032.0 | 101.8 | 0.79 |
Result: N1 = -0.13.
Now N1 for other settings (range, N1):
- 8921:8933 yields -0.10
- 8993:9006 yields 0.36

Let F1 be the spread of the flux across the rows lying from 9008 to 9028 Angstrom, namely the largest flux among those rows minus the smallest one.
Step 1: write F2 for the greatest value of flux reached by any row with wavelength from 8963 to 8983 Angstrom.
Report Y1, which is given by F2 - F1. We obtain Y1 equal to 99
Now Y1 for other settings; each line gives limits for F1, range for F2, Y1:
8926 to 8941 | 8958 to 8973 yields 98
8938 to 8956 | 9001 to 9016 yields 102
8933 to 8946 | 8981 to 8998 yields 101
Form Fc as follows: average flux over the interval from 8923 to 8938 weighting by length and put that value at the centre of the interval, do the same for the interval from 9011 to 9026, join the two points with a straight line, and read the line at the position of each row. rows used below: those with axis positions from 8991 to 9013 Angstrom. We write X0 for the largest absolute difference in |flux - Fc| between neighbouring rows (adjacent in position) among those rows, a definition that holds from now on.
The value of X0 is 3.7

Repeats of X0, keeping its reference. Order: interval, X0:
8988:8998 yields 3.0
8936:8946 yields 0.8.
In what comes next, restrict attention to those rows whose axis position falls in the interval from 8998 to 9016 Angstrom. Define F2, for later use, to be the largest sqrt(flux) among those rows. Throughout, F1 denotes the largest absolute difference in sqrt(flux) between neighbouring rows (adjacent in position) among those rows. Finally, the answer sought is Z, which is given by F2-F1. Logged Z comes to 9.9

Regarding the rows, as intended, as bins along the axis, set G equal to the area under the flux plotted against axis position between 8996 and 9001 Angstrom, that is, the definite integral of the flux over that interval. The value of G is 498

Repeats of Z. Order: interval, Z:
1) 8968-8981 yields 10.0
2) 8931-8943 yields 10.1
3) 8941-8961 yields 10.0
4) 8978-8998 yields 10.0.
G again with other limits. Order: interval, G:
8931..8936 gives 513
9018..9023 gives 498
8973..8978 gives 505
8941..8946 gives 503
